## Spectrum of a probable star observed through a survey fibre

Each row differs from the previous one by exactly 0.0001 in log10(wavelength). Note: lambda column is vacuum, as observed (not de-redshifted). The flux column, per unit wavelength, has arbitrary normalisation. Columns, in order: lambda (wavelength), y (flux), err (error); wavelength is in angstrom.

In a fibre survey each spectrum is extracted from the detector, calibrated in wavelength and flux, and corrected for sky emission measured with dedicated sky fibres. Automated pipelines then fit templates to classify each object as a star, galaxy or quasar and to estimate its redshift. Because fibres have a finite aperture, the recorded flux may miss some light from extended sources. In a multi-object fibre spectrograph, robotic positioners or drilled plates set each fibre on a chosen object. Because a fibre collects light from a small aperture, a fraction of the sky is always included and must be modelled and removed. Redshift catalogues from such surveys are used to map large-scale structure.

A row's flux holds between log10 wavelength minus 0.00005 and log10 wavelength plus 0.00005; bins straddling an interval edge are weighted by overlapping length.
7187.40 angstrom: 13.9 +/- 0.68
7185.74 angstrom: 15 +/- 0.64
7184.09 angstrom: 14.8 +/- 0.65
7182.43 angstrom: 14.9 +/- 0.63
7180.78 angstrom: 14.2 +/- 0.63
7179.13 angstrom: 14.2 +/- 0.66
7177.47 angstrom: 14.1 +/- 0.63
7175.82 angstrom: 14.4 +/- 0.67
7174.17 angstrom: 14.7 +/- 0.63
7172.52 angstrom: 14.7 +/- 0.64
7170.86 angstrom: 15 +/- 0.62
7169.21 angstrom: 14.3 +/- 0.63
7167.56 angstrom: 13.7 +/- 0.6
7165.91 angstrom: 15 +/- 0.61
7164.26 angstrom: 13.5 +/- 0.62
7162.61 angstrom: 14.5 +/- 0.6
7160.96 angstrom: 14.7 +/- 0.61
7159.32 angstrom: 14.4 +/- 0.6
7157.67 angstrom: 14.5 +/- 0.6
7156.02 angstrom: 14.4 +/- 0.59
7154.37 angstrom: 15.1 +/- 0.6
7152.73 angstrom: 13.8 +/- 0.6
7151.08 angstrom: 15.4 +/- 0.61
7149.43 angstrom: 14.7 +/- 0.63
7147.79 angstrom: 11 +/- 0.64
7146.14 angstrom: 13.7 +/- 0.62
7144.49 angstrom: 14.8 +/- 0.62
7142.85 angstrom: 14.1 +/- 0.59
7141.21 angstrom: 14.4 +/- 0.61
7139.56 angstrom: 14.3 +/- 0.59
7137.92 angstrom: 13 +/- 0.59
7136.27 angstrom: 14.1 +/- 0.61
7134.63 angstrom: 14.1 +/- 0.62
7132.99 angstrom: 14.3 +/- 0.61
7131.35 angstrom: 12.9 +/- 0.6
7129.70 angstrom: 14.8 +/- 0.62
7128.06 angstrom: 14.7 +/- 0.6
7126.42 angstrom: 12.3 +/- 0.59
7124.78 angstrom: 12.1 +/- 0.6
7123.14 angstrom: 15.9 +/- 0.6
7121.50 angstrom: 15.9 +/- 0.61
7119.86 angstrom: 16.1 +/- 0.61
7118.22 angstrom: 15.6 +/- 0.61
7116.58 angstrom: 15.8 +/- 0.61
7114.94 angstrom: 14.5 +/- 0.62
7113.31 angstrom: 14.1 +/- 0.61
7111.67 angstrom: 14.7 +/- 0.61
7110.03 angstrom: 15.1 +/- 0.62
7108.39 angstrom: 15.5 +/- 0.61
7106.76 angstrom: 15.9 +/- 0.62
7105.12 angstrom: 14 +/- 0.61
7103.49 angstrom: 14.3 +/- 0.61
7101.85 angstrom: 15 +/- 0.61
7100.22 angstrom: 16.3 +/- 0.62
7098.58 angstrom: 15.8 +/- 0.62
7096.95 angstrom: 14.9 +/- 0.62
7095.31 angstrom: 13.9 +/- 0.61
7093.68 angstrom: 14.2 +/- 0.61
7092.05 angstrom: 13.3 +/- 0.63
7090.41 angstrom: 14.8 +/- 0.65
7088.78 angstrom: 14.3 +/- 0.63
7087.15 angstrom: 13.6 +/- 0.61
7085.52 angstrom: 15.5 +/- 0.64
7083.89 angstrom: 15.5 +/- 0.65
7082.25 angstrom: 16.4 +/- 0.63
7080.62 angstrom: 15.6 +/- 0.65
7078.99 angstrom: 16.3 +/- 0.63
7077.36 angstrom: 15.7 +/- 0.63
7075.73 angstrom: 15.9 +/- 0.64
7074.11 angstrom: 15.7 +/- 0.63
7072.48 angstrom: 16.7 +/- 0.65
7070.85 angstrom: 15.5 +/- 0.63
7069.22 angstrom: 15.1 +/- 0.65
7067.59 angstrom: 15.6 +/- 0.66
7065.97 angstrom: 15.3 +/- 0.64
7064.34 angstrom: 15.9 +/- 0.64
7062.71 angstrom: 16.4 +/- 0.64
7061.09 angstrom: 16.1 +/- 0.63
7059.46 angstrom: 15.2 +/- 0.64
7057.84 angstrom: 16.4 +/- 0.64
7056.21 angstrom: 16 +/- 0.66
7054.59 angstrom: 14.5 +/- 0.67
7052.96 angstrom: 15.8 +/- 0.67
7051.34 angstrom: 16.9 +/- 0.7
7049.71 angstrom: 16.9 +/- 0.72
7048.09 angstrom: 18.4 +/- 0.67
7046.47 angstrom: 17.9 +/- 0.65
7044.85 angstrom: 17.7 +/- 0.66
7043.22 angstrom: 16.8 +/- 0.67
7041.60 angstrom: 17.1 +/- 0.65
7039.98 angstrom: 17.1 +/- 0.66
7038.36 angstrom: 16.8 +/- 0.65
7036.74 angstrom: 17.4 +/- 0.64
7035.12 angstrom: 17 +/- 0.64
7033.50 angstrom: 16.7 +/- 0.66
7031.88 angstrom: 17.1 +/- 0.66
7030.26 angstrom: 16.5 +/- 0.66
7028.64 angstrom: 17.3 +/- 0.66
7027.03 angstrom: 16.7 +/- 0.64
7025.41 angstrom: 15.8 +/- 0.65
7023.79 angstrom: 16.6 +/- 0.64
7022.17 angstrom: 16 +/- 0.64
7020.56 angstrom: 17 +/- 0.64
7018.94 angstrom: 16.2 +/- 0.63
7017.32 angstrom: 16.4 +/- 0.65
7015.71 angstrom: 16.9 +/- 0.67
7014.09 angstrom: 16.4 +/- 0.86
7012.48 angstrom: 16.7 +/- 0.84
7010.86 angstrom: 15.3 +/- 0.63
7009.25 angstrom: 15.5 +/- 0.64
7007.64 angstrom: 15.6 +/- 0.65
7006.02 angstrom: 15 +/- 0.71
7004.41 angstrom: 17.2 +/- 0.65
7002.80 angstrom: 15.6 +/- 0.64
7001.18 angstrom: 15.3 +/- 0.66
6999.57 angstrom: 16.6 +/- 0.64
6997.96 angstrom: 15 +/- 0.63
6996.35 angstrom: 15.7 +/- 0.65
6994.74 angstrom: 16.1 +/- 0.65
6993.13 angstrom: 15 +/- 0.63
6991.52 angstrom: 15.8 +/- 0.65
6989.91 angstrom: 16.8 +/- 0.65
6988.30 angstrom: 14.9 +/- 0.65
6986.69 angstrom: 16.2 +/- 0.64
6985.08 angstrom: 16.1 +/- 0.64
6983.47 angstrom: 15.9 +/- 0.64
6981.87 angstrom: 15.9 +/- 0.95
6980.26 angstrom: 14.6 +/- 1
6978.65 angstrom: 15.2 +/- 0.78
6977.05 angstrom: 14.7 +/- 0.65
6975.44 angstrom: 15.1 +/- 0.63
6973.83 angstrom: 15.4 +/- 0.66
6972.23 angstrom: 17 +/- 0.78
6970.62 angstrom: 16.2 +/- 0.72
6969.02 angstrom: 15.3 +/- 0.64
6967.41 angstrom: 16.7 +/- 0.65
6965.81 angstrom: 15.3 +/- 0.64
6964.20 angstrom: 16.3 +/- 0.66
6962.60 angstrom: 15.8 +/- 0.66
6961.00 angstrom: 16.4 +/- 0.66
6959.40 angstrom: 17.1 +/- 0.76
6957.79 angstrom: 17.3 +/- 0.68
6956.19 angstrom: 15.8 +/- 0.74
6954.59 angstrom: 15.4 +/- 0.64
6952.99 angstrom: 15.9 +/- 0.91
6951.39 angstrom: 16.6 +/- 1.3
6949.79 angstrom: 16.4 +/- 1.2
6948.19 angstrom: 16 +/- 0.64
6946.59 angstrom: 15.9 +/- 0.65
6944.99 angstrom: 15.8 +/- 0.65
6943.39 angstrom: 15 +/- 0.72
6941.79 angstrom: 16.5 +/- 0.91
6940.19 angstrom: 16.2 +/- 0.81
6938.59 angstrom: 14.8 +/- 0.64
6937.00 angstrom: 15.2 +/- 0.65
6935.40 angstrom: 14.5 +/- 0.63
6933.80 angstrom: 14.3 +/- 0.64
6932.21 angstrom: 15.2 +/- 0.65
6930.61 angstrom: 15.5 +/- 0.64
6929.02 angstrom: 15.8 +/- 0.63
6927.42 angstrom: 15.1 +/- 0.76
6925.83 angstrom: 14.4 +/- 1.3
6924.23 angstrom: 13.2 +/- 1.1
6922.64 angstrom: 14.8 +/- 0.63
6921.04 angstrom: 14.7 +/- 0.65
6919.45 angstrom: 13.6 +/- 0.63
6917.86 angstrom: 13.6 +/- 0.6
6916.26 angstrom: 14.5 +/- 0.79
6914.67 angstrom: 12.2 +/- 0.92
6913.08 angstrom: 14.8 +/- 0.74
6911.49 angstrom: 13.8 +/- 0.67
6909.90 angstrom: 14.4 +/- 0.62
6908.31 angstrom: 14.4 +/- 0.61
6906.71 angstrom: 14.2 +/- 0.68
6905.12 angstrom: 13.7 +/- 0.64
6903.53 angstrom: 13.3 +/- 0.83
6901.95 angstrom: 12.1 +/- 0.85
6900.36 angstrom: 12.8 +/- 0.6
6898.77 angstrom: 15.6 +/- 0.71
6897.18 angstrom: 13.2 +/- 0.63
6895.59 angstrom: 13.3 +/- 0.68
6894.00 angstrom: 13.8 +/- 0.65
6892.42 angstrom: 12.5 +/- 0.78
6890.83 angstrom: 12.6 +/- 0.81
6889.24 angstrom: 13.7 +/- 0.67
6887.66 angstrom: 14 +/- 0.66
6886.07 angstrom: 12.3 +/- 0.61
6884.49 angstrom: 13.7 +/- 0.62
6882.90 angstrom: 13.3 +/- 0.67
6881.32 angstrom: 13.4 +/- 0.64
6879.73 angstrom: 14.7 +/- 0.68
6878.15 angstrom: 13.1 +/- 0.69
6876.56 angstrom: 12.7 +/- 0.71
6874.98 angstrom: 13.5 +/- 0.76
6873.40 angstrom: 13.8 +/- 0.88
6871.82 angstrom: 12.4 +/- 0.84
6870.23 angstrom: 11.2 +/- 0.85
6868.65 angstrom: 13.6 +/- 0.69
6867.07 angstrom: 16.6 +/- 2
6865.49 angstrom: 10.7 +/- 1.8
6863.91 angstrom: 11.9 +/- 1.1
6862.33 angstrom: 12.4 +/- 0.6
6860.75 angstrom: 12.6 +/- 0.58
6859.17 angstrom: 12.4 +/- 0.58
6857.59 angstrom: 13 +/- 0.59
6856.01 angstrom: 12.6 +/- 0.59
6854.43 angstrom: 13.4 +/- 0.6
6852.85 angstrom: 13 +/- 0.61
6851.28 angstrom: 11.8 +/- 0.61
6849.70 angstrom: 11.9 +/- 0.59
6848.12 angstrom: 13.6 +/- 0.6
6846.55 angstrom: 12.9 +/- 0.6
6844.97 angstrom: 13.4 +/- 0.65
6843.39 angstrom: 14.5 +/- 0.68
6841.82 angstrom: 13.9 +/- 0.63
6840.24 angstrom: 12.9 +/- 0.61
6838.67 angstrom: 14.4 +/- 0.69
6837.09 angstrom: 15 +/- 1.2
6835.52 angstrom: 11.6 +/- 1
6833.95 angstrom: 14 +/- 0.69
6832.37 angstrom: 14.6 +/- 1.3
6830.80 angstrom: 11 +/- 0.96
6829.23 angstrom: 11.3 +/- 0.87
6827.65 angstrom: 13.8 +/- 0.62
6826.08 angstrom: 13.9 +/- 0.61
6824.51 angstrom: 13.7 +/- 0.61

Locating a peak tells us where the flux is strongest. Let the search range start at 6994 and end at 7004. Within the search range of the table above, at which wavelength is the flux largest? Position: 6999.57 angstrom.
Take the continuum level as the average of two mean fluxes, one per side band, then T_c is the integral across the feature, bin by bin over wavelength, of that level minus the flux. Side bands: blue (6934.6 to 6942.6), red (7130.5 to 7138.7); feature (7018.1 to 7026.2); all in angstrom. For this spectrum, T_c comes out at -14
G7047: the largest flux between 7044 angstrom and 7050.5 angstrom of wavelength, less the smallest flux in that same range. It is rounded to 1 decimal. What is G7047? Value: 1.5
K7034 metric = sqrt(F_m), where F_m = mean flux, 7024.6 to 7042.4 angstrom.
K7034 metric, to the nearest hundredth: 4.11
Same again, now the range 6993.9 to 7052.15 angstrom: 4.07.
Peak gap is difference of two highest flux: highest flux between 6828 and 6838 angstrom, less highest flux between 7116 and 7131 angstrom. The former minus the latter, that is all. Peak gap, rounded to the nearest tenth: -1.1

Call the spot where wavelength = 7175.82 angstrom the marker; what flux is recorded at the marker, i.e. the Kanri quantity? 14.4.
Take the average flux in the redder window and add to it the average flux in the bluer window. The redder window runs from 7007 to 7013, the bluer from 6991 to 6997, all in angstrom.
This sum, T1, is 31.4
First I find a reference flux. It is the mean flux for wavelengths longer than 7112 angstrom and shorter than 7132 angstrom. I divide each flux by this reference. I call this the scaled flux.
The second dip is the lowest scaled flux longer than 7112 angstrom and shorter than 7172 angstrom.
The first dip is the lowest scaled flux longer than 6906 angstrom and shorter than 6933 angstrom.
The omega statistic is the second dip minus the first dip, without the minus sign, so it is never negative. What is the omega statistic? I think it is 0.082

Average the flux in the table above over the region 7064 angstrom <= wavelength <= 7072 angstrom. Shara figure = 15.5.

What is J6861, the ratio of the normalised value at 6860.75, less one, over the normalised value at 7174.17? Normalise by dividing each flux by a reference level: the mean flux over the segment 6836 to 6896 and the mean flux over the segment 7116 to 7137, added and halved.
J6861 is -0.084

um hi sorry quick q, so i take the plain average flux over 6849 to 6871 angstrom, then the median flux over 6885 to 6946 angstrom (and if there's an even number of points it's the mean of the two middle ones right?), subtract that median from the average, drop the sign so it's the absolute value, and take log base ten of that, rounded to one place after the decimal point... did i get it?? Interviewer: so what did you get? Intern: 0.2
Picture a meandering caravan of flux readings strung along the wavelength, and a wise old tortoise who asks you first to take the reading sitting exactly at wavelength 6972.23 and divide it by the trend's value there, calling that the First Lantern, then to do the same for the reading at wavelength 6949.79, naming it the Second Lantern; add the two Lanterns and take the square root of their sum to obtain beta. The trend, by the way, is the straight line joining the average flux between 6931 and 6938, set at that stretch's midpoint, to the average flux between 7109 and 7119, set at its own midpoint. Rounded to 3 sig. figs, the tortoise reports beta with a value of 1.50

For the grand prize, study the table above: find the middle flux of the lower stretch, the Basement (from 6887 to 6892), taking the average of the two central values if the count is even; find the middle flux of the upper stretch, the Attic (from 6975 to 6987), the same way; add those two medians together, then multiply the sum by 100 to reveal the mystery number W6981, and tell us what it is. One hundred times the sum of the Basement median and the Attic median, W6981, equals 2925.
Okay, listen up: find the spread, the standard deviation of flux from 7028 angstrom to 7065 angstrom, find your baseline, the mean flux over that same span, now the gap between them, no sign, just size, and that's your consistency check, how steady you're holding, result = 15.8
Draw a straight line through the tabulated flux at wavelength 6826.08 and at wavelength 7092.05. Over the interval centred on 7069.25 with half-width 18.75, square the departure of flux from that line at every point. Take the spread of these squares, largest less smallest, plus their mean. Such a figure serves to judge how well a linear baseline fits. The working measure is 18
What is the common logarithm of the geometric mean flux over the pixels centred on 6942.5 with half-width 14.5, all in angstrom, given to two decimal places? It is 1.19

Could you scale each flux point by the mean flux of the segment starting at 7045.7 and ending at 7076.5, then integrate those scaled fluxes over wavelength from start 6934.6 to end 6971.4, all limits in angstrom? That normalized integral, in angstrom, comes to 36.4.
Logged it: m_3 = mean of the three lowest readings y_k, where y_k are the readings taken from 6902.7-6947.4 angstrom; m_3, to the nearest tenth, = 12.9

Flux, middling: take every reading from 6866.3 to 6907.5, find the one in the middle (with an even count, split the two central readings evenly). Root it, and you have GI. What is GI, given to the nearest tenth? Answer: 3.7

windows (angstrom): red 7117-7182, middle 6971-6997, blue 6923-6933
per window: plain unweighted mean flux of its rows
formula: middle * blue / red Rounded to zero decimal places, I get 16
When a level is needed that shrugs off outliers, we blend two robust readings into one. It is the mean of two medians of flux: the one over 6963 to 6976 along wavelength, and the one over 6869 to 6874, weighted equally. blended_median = 14.1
